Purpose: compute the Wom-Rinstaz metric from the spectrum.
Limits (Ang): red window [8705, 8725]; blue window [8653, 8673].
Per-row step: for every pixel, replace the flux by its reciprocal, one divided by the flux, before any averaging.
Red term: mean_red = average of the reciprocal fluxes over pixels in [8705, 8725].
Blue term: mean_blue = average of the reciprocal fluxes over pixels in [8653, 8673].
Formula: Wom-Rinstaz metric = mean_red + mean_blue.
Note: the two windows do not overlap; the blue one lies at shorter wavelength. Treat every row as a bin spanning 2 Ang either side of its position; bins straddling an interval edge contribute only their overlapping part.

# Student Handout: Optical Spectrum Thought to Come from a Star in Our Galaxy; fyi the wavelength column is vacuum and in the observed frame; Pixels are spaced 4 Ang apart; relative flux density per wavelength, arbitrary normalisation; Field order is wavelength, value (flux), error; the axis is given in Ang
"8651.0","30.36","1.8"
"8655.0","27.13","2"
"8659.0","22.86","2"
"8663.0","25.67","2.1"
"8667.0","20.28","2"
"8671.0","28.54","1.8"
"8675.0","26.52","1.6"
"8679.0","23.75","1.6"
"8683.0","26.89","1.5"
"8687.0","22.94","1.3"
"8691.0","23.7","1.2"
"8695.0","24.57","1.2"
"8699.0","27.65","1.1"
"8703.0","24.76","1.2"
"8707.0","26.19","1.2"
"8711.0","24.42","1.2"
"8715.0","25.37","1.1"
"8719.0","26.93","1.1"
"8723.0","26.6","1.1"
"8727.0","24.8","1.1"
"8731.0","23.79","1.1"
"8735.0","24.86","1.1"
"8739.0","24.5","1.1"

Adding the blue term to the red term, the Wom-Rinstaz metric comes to 0.0794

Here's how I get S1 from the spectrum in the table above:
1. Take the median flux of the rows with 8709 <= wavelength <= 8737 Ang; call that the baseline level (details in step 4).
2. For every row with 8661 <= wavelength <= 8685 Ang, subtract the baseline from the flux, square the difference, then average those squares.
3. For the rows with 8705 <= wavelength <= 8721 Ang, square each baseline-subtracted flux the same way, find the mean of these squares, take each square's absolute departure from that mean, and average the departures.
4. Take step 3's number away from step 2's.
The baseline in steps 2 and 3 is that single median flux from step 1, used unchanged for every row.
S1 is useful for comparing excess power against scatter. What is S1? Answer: 5.8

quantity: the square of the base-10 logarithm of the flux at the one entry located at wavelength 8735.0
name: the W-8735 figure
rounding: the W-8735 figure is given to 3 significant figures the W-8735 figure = 1.95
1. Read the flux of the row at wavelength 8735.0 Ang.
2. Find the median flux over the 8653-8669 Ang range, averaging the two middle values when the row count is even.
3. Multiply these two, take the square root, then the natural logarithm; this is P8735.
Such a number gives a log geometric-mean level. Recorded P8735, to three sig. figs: 3.20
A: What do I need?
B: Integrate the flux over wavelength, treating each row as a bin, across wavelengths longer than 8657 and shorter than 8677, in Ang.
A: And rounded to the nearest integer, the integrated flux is 495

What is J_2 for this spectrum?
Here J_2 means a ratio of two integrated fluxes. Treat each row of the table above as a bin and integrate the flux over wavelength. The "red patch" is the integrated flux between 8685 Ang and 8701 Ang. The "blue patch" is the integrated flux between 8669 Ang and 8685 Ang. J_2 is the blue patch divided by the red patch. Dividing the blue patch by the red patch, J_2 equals 1.07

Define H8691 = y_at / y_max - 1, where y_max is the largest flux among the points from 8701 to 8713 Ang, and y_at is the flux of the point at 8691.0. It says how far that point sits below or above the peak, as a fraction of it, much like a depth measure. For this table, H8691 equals -0.10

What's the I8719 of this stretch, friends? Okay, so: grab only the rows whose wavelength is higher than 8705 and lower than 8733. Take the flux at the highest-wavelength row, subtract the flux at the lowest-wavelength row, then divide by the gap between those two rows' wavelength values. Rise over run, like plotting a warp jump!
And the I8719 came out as -0.10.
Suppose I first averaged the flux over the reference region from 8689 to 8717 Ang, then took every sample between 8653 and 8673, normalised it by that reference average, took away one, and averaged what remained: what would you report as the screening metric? -0.014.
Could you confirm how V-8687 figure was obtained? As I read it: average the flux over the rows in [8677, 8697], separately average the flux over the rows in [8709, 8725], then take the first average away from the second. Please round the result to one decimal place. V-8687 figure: 1.5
